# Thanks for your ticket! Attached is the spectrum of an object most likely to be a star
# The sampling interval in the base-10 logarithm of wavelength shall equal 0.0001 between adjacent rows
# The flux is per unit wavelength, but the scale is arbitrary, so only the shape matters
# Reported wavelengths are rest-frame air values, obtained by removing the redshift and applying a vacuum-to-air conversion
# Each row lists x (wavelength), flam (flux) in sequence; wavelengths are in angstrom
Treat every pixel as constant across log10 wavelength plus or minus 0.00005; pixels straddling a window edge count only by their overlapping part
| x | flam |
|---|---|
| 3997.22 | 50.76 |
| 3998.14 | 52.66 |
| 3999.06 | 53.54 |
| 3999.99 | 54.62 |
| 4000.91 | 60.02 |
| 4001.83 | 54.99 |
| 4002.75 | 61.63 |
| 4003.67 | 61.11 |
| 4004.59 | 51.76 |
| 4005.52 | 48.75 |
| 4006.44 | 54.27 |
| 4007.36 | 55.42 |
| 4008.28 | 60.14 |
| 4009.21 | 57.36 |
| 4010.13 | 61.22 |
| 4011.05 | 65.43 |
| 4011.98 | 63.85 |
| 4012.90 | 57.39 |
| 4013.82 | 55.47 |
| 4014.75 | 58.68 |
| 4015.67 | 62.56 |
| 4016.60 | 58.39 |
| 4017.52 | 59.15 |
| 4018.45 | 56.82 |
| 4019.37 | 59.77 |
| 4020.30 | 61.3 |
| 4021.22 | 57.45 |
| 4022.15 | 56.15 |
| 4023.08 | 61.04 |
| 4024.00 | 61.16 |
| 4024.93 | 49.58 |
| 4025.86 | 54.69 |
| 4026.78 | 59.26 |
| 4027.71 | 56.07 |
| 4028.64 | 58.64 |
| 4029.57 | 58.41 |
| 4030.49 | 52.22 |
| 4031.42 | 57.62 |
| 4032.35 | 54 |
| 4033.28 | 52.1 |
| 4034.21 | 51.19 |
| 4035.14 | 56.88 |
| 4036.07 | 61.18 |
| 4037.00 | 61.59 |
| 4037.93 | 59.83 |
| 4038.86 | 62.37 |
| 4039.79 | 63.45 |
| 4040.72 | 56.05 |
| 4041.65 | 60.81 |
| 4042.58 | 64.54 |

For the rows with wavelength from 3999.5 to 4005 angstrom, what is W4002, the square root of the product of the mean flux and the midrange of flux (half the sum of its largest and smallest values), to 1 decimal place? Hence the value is 57.0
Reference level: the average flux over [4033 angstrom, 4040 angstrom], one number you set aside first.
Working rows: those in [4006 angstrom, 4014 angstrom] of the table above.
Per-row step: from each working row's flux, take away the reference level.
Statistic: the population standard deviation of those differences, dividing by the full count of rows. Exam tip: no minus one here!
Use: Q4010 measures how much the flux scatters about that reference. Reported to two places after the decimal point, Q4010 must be 3.71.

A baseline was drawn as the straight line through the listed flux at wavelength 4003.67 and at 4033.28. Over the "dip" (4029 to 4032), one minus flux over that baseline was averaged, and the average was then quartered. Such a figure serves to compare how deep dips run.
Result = -0.015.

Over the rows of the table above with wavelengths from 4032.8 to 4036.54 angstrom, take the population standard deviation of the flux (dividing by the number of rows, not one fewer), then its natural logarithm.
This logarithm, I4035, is 1.4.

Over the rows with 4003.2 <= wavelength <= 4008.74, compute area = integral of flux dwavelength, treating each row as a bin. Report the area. 306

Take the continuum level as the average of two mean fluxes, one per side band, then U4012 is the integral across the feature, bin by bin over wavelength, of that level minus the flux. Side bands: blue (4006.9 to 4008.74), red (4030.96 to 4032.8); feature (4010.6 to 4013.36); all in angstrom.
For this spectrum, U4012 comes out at -15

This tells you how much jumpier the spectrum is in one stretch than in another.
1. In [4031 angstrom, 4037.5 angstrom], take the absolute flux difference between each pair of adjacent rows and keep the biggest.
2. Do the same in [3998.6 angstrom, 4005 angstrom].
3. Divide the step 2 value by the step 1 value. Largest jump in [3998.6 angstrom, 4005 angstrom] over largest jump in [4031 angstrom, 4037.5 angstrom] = 1.64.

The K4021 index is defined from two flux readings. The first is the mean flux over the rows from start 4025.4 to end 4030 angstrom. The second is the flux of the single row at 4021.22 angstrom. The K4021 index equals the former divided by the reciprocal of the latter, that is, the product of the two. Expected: 3298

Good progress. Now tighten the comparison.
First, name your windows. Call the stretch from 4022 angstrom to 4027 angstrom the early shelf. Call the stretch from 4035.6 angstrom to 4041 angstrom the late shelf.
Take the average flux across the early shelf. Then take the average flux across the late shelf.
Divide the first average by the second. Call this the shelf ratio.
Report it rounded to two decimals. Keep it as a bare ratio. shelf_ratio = 0.94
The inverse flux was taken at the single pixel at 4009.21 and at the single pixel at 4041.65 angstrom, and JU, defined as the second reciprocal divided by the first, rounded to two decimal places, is 0.94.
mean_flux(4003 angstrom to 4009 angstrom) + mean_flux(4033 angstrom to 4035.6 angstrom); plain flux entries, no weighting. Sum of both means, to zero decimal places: 109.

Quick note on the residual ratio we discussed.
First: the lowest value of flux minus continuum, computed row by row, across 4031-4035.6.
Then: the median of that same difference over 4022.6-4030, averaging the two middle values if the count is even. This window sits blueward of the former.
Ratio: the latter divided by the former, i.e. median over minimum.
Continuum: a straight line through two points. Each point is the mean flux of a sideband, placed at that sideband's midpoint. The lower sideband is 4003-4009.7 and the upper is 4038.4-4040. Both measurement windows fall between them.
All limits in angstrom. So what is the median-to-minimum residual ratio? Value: 0.20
